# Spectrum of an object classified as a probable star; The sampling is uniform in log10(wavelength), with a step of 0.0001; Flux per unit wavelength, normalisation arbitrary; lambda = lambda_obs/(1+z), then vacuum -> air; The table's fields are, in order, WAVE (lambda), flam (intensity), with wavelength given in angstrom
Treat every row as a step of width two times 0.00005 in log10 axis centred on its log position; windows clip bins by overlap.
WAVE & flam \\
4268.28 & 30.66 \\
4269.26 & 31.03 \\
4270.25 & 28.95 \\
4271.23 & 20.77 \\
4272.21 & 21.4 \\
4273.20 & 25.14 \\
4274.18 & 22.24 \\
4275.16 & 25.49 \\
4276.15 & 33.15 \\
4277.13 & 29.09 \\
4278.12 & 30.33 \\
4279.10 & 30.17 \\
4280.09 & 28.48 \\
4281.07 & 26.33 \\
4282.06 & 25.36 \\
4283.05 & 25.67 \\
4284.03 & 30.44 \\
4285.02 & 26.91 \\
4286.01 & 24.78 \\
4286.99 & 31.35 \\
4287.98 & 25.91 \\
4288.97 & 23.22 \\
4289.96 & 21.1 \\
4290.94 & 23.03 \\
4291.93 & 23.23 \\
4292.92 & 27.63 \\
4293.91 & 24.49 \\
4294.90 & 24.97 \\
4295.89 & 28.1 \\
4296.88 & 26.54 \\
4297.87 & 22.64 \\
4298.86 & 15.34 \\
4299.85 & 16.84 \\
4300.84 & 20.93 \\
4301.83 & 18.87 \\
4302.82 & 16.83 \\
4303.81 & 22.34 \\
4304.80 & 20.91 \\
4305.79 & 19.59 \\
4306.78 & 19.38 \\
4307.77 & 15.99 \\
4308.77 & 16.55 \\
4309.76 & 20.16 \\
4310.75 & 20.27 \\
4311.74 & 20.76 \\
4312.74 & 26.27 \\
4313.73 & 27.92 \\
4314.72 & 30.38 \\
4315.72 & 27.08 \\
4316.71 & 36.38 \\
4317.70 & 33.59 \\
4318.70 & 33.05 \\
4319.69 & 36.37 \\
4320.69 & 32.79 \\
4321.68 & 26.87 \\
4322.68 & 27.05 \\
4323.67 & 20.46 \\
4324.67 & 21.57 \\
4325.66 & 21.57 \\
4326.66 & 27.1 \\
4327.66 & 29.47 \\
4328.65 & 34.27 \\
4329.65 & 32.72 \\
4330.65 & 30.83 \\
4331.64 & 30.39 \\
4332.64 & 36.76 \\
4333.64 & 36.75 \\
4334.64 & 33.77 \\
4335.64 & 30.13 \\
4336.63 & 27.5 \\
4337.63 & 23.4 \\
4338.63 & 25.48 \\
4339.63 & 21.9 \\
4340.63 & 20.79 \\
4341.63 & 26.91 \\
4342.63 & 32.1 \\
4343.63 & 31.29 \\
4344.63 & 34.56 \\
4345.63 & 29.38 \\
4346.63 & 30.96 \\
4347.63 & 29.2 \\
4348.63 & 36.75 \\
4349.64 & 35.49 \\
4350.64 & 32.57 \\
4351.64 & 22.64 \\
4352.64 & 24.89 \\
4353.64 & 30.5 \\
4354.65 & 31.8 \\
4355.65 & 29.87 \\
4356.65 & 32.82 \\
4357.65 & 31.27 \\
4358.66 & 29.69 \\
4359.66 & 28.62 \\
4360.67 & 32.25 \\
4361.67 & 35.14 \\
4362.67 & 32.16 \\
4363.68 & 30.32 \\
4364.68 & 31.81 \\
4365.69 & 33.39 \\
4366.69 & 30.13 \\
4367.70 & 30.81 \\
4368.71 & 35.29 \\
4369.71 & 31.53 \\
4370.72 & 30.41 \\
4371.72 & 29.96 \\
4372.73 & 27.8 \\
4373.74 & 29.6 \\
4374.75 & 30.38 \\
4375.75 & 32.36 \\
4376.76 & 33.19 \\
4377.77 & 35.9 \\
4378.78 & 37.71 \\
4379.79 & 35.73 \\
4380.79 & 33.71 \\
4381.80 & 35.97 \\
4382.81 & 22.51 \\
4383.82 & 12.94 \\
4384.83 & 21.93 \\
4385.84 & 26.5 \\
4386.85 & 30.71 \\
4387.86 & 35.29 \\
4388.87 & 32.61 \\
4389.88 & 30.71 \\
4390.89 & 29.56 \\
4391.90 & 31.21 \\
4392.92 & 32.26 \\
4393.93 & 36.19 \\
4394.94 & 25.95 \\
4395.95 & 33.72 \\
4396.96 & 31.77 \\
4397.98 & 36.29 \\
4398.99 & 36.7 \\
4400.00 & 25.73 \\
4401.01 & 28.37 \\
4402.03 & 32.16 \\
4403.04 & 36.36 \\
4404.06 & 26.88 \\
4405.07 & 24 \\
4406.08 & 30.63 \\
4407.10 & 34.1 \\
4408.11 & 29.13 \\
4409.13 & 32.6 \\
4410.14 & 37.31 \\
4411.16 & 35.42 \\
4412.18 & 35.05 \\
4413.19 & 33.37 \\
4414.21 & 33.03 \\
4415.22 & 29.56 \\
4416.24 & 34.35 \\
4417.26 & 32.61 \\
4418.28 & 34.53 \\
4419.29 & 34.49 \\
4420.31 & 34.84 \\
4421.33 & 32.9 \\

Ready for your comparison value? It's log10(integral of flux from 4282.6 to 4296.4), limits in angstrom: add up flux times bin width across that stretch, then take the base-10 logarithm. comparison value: 2.55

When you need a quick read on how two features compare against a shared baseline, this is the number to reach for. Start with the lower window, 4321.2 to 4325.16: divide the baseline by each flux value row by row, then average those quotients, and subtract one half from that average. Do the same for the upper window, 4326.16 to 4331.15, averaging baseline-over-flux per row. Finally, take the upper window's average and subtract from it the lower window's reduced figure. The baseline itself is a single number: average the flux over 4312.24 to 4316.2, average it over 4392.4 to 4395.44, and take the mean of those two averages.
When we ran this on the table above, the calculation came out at 0.21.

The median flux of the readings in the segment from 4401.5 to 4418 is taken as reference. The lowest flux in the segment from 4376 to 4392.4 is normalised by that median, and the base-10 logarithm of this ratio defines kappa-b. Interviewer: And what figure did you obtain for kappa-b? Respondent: -0.40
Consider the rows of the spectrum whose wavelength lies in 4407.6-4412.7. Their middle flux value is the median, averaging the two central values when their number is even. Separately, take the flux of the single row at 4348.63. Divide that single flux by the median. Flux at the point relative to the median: 1.05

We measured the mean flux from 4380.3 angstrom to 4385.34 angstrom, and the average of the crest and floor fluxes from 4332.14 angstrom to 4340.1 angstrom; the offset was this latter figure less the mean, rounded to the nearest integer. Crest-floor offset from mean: 4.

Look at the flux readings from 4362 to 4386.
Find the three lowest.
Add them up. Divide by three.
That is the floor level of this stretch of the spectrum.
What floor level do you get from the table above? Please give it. 19.1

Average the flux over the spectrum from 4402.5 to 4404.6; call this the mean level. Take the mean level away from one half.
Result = -31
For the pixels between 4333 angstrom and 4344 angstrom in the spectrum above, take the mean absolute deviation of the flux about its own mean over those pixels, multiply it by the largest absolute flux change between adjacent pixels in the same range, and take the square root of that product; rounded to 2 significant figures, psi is 5.1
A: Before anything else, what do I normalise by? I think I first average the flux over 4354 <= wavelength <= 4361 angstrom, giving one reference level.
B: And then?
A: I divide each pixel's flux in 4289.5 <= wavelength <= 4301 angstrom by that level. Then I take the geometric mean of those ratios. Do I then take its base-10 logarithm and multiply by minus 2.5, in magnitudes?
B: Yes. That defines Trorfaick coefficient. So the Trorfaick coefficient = 0.34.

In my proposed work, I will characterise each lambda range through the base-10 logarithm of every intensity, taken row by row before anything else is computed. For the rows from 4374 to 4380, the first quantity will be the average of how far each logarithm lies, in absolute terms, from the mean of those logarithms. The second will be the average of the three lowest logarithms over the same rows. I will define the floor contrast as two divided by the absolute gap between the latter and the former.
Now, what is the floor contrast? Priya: 1.35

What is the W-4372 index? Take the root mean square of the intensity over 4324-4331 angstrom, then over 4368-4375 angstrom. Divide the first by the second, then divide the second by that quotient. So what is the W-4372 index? 33.1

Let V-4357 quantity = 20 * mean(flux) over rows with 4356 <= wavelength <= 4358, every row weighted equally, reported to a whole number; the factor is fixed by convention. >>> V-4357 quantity 641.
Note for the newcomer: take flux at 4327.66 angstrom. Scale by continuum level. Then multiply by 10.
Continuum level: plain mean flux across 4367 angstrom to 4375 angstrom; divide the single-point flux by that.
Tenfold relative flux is 9.6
